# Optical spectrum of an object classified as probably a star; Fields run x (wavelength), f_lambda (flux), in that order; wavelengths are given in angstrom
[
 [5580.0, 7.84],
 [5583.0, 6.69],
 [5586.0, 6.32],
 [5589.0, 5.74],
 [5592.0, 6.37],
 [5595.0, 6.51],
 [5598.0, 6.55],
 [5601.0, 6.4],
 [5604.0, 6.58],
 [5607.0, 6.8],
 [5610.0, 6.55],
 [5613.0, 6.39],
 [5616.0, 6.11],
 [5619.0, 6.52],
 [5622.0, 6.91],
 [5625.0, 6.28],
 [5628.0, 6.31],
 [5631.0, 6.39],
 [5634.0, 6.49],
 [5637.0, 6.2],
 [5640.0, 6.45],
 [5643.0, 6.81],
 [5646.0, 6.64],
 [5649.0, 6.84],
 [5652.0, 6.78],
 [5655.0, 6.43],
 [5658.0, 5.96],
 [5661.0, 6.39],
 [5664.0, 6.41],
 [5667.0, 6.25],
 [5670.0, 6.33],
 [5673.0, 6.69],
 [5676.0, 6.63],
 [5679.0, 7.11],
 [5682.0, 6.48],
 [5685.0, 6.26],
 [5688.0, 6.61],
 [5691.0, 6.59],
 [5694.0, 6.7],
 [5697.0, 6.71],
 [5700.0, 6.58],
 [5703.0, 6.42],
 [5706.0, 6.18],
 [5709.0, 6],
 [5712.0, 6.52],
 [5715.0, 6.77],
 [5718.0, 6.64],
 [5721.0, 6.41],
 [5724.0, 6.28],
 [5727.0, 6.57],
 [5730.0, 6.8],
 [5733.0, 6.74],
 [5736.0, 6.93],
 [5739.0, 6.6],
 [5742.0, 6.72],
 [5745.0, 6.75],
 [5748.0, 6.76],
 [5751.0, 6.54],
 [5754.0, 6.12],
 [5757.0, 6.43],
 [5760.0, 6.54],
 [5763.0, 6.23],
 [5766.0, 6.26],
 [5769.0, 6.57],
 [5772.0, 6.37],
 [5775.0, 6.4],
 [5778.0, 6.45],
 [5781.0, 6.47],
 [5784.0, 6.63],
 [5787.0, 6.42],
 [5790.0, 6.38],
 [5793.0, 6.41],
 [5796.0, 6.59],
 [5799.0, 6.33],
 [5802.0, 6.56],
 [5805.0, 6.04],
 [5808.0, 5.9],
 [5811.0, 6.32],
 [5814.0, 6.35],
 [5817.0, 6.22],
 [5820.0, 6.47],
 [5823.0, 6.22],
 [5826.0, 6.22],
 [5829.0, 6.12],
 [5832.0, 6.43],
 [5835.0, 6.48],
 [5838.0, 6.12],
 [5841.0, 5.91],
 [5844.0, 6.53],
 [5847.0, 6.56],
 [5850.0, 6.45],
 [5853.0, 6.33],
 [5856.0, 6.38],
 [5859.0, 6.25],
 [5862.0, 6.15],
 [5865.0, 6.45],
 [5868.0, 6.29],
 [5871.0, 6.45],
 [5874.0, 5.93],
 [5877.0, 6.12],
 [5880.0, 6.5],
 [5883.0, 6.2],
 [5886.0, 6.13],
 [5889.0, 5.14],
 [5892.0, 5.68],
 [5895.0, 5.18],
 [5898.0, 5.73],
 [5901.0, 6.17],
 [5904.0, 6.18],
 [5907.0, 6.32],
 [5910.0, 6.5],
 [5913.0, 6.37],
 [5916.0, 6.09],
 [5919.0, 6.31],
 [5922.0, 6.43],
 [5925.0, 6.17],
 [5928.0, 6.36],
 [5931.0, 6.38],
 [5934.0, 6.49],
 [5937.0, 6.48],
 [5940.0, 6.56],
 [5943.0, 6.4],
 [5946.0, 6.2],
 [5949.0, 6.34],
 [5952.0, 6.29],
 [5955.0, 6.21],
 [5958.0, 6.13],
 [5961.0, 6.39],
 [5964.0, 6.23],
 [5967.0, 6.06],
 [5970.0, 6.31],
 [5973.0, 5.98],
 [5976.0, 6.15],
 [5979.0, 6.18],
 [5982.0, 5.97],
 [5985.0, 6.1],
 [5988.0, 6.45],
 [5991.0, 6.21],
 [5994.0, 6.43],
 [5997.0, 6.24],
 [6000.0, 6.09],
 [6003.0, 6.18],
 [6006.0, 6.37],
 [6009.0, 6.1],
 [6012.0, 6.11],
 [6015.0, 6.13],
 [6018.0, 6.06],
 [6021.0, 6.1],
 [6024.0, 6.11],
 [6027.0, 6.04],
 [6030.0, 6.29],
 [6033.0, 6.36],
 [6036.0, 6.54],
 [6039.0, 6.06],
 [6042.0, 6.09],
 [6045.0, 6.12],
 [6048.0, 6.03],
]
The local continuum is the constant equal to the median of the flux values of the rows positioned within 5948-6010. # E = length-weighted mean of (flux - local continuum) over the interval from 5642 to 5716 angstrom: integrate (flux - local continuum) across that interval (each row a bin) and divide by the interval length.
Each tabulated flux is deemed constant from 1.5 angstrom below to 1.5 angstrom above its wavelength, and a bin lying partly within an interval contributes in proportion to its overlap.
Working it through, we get 0.31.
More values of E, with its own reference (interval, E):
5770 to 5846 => 0.13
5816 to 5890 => 0.04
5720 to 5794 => 0.30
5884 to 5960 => -0.04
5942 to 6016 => 0.00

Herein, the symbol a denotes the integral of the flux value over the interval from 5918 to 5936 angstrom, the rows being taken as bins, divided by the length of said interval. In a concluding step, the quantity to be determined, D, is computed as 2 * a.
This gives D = 12.72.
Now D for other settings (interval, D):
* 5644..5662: 13.04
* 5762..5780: 12.77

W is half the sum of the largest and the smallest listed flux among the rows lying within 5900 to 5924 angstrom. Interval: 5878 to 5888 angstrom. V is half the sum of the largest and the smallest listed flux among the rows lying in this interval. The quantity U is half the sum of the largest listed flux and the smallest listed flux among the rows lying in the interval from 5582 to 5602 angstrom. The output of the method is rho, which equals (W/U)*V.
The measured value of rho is 6.40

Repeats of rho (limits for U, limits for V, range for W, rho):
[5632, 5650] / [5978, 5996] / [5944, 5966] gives 5.96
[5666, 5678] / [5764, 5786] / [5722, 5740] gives 6.58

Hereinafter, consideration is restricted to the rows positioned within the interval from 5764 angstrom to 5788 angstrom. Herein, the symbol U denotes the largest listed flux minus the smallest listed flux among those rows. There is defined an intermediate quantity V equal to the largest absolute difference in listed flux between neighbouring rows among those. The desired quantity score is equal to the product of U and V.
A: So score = 0.11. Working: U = 0.37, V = 0.31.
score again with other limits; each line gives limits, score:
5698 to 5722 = 0.40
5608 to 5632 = 0.50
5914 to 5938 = 0.10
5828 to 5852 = 0.40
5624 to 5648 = 0.22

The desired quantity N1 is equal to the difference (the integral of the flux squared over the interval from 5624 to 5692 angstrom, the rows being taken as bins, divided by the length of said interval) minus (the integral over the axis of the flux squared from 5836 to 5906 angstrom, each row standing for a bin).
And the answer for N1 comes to -2595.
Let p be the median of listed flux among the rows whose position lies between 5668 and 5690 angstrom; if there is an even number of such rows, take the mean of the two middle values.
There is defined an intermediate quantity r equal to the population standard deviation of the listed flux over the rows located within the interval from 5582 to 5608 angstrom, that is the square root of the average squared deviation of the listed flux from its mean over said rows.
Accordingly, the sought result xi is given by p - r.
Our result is 6.3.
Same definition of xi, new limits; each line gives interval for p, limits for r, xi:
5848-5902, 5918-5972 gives 6.1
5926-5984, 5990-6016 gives 6.2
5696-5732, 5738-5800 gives 6.4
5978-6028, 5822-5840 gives 6.0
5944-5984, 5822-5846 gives 6.0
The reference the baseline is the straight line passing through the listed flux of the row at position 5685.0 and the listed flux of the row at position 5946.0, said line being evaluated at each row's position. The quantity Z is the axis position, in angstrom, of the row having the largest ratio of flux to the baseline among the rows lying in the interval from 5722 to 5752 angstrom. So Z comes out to 5736.0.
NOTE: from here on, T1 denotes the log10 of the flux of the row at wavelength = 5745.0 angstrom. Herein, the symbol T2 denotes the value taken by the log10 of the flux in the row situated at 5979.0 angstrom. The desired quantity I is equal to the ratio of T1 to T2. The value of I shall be 1.05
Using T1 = 0.829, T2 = 0.791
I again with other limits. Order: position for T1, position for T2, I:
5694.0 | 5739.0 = 1.01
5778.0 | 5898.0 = 1.07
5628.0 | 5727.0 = 0.98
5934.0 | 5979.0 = 1.03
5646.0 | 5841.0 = 1.07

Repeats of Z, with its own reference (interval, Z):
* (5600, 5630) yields 5622.0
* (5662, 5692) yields 5679.0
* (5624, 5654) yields 5649.0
